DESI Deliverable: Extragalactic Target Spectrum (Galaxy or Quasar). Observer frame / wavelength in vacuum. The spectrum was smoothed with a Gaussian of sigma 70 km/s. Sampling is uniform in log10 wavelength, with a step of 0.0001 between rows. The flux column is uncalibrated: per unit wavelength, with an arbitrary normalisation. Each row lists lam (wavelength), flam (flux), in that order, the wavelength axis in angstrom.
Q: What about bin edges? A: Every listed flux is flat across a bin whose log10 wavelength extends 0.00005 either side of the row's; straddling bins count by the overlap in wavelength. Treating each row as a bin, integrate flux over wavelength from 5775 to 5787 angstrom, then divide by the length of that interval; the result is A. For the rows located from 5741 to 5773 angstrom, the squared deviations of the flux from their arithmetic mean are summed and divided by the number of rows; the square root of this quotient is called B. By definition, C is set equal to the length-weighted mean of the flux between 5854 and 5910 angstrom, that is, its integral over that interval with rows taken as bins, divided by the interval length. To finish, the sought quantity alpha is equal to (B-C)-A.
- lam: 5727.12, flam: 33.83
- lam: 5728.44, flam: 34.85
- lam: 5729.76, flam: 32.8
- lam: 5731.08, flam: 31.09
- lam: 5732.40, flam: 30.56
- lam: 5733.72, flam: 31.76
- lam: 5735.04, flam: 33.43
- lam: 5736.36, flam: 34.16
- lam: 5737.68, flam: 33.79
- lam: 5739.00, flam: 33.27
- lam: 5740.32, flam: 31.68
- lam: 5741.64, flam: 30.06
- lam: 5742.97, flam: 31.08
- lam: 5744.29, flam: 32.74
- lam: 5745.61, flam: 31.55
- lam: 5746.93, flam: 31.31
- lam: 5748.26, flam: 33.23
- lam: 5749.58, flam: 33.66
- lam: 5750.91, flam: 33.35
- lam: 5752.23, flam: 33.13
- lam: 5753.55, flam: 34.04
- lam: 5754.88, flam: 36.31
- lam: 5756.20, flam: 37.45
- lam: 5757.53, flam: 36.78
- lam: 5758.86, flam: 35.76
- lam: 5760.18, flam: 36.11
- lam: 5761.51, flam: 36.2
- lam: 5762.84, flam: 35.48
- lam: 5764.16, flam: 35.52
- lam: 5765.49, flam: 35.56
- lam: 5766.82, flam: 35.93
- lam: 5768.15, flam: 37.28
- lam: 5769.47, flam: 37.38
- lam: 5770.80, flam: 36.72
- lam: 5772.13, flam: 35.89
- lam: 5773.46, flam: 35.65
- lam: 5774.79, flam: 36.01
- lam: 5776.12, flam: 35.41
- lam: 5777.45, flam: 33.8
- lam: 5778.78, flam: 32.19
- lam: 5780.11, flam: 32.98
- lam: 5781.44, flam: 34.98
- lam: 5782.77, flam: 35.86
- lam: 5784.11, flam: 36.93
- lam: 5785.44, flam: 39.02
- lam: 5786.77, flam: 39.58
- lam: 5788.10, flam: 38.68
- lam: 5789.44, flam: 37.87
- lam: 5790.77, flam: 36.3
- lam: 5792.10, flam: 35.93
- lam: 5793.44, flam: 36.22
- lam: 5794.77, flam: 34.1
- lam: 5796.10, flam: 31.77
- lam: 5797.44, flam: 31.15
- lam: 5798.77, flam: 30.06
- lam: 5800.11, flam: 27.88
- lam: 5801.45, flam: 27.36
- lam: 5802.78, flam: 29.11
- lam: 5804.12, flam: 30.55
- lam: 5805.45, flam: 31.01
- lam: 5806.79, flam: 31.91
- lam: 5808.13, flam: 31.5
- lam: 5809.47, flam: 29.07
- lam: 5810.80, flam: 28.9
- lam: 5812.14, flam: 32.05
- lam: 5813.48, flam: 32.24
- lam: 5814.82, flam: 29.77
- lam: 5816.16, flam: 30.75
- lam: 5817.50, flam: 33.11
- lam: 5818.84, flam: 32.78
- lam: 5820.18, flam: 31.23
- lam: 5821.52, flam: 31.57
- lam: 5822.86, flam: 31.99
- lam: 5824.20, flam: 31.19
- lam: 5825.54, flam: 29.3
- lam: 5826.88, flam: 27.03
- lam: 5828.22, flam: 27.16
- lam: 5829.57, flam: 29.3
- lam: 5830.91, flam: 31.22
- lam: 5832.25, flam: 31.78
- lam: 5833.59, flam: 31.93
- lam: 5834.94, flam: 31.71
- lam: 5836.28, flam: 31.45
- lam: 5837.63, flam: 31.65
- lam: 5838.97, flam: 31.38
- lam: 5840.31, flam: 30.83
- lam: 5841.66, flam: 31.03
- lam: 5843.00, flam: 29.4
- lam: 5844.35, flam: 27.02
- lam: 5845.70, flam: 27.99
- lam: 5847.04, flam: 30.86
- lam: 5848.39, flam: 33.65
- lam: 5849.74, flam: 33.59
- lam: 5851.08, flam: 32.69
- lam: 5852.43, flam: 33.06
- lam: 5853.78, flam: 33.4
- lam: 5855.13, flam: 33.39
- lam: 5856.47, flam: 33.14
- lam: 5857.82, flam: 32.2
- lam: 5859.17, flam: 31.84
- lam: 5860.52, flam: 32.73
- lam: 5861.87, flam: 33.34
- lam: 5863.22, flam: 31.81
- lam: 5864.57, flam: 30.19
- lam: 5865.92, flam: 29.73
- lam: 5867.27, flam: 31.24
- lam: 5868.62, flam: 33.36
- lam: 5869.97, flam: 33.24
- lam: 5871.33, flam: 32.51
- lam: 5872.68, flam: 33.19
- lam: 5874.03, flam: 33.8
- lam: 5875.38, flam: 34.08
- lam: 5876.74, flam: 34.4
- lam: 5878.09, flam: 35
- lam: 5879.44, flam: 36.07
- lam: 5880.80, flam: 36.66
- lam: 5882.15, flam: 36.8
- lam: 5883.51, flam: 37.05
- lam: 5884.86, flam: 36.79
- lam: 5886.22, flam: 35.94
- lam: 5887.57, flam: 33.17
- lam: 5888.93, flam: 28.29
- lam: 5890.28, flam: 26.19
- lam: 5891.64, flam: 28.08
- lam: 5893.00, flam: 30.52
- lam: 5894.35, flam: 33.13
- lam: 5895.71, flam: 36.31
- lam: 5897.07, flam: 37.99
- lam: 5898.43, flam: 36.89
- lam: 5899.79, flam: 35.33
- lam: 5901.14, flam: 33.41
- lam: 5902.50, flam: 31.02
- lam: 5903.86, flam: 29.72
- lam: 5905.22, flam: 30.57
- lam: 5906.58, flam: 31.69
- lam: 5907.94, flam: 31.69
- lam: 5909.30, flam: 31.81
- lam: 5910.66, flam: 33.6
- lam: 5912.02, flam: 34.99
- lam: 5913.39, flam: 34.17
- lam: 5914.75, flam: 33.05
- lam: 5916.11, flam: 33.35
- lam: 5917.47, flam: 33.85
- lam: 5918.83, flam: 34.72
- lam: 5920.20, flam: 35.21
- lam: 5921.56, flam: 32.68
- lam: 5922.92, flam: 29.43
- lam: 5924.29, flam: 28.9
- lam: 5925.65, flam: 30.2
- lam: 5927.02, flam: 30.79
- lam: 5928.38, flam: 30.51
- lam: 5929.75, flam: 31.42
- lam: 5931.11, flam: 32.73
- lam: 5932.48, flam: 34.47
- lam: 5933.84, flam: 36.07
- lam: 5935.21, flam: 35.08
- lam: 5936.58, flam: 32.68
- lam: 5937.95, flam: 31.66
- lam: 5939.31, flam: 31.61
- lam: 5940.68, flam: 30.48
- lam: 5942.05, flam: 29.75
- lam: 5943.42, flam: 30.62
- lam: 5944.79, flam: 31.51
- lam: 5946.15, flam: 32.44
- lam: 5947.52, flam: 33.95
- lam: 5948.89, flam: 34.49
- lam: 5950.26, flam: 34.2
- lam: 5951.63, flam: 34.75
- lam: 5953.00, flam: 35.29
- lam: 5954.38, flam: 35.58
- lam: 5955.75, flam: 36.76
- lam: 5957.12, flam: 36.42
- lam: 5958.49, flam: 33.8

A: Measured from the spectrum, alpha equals -66.4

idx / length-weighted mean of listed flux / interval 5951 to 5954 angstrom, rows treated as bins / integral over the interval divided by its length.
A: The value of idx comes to 35.0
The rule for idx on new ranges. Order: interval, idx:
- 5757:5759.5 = 36.2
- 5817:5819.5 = 32.9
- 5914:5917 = 33.3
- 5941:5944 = 30.2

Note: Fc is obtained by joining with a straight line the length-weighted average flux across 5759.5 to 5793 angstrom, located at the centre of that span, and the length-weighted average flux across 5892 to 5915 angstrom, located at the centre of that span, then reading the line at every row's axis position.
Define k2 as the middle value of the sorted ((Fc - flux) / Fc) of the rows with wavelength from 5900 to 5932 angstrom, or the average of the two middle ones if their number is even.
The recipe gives 0.04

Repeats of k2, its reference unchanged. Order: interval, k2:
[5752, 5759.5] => 0.01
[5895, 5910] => 0.04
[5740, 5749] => 0.14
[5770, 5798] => 0.00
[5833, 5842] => 0.10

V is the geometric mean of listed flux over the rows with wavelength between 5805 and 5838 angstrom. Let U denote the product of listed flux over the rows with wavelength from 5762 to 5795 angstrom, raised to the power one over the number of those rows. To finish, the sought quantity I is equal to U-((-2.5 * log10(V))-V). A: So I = 70.6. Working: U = 36.0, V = 30.8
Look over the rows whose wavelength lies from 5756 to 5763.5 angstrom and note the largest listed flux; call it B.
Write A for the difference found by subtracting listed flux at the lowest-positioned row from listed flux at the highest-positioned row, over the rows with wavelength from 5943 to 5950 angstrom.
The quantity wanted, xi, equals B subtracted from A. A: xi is -34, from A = 3.9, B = 37.45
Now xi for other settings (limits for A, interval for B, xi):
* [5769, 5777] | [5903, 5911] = -36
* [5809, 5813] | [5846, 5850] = -31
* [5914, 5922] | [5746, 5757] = -38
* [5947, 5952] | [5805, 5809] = -31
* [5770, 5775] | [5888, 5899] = -39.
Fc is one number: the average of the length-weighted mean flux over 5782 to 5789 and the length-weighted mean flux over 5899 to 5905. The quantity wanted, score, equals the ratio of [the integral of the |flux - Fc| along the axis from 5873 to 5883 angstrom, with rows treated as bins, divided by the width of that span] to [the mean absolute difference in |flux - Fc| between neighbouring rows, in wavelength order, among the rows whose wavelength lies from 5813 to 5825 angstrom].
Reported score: 1.0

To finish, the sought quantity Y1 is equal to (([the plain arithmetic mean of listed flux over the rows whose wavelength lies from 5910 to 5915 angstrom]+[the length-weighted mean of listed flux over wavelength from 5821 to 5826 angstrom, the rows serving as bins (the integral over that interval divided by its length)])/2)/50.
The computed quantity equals 0.650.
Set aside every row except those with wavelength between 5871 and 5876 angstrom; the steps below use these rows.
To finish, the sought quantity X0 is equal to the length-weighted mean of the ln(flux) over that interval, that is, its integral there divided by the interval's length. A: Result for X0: 3.51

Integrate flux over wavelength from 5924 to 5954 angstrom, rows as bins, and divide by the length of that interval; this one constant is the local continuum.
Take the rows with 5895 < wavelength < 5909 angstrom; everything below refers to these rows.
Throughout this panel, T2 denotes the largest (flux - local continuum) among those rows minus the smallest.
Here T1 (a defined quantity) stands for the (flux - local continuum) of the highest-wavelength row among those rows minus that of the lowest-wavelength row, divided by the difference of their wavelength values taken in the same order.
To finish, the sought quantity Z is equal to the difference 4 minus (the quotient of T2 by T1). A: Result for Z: 26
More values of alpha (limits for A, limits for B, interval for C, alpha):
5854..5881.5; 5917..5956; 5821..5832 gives -60.8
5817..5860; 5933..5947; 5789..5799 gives -63.6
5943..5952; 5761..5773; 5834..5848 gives -62.9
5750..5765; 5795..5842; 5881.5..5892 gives -66.8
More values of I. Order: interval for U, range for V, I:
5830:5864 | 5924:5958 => 68.3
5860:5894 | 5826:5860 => 67.6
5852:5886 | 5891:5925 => 70.1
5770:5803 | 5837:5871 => 69.7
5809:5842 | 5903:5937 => 67.0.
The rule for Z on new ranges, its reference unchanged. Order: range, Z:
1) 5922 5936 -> -12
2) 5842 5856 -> -16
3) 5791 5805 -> 24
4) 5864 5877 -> -9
